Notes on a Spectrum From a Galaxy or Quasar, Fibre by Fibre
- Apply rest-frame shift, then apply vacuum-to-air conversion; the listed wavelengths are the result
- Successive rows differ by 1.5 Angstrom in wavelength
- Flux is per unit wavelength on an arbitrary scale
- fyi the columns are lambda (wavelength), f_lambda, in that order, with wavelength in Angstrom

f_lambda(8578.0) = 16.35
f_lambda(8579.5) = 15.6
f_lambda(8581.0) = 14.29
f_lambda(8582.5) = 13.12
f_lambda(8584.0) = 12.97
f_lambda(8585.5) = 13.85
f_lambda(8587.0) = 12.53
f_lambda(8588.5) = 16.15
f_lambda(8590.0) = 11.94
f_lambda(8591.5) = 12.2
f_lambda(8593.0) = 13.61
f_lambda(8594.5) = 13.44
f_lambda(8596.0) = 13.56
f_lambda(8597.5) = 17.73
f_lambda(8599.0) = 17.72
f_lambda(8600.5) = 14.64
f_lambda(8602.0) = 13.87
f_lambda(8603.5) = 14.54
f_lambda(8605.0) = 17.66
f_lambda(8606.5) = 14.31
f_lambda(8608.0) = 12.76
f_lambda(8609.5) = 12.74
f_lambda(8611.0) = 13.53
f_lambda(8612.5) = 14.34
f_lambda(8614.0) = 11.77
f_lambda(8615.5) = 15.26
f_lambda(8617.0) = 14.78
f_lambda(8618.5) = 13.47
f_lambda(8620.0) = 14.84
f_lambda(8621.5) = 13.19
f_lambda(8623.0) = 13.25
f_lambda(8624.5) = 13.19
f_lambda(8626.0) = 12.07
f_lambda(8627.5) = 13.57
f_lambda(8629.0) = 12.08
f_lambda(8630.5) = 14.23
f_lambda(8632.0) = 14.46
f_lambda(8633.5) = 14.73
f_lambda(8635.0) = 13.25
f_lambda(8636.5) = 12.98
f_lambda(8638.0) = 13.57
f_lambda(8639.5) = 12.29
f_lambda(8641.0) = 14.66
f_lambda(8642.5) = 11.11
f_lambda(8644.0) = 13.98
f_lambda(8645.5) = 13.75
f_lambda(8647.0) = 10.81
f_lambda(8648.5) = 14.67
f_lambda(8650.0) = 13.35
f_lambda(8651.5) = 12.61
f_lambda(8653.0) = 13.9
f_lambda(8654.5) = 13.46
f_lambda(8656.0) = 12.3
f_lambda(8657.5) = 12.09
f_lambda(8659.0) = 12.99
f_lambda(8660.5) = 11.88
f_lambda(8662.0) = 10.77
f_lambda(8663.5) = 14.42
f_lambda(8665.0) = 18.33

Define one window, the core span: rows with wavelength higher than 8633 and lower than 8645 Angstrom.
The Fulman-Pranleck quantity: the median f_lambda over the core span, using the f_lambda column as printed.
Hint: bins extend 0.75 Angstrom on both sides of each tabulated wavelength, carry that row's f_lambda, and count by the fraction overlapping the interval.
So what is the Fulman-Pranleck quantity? 13.4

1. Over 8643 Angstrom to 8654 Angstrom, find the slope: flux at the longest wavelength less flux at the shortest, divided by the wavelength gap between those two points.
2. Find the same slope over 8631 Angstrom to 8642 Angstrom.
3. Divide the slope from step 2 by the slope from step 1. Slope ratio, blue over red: -2.5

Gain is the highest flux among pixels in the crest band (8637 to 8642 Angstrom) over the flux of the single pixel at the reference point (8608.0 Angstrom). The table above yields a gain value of 1.15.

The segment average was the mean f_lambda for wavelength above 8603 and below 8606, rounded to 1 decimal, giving 16.1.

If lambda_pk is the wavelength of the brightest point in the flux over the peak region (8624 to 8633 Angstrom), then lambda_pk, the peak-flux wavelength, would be 8632.0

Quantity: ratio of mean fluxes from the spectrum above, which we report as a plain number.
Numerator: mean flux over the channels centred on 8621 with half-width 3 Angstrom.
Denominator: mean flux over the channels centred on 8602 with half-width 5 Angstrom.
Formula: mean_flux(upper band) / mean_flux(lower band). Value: 0.87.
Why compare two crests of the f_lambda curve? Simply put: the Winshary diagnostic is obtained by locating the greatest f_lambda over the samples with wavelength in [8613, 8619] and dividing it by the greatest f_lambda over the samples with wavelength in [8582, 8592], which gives 0.94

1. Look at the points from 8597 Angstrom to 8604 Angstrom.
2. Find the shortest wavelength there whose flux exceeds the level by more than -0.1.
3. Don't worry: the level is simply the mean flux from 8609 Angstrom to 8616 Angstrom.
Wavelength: 8597.5 Angstrom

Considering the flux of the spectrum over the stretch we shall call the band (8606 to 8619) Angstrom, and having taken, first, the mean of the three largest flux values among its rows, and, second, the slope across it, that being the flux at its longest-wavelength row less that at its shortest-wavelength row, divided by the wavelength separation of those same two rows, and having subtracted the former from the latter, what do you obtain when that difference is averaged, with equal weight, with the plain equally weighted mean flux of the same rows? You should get -0.60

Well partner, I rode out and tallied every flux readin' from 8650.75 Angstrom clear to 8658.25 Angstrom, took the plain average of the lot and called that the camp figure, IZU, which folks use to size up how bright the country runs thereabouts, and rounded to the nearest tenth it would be 12.9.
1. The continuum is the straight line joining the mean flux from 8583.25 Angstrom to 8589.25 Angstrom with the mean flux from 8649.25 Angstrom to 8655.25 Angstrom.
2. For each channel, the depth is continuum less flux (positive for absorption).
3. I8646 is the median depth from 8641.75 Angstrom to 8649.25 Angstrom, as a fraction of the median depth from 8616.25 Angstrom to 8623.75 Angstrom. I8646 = -2.6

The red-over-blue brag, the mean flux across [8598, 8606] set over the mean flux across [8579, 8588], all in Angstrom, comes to 1.14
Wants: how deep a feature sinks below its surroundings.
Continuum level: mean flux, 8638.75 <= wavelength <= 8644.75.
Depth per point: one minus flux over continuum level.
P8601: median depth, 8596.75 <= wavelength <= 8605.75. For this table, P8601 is -0.24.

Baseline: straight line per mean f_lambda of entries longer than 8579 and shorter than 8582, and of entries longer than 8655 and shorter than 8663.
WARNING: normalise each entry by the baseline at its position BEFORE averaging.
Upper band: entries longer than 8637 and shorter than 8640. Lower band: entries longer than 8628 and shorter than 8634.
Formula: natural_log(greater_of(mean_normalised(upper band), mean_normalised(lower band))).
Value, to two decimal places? 0.06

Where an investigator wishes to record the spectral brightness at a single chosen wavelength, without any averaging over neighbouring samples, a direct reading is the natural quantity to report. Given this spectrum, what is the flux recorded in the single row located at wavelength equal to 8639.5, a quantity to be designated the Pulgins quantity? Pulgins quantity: 12.29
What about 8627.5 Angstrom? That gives 13.57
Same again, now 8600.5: 14.64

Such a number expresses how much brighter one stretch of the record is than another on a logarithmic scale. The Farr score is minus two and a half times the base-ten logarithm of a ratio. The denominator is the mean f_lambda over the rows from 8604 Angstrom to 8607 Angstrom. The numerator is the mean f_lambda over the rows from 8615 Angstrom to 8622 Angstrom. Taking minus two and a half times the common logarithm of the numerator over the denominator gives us 0.12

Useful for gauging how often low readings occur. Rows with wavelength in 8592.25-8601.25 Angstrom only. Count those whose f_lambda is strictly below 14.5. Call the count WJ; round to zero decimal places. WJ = 3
